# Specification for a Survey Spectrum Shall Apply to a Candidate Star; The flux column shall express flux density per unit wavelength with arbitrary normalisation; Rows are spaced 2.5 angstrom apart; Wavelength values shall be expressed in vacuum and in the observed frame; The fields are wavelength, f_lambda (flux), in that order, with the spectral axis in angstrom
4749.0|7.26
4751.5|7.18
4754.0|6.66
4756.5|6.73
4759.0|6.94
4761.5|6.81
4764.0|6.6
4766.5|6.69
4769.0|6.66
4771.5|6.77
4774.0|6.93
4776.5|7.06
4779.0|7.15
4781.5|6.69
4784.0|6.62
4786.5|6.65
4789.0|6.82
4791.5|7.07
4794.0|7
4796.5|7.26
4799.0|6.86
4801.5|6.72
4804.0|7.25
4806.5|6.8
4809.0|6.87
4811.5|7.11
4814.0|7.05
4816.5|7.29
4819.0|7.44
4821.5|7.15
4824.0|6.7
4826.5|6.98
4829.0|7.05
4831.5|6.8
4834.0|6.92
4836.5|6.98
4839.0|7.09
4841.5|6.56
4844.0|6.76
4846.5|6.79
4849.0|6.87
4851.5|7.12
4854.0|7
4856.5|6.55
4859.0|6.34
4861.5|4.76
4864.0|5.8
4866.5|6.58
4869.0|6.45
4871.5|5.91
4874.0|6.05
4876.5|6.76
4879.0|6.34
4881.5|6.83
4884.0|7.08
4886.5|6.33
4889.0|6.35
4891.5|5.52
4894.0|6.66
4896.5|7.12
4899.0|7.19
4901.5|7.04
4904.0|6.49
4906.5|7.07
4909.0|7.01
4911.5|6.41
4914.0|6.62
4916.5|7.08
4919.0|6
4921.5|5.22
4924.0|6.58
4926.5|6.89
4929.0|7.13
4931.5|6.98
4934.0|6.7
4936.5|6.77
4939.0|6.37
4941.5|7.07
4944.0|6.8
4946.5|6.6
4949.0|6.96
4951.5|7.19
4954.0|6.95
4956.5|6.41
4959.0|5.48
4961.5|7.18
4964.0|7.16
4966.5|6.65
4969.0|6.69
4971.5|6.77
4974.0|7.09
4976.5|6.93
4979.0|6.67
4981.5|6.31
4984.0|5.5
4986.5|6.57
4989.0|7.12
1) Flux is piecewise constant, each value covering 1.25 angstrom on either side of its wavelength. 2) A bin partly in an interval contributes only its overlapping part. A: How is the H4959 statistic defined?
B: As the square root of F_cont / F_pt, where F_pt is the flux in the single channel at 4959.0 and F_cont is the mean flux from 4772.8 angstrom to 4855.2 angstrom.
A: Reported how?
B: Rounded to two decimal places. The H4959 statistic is 1.13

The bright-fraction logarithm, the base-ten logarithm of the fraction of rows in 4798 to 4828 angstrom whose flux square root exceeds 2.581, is 0.00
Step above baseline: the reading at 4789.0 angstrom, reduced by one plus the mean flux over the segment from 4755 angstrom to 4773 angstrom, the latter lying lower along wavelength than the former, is -0.92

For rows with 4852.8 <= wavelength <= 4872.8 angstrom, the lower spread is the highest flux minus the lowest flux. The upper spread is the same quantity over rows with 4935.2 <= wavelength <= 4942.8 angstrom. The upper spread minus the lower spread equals -1.5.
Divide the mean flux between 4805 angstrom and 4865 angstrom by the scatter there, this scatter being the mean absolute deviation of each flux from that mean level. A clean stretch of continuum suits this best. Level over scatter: 20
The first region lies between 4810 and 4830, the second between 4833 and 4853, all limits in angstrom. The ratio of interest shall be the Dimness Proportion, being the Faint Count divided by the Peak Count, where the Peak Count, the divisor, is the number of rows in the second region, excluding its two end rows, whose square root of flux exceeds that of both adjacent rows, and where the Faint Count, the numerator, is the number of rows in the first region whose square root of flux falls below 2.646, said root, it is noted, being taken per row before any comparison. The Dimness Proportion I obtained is 2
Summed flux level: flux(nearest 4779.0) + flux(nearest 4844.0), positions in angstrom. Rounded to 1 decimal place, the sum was 13.9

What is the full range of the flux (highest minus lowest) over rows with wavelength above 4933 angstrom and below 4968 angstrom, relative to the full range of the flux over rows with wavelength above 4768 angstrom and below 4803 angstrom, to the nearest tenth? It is 2.7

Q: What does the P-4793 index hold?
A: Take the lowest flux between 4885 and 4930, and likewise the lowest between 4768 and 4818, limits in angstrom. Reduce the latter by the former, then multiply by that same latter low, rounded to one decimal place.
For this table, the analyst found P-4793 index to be 9.3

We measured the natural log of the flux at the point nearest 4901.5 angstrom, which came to 1.95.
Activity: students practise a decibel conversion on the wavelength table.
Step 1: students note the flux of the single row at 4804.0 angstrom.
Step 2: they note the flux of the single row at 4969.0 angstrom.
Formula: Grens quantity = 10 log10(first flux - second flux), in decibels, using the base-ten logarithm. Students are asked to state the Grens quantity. -3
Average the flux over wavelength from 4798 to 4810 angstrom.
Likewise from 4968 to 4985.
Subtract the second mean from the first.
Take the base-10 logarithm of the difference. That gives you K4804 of -0.5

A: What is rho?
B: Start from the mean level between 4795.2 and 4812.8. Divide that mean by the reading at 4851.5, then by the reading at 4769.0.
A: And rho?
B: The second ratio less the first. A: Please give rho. 0.07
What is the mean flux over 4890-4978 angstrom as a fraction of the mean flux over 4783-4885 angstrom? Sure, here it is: 0.993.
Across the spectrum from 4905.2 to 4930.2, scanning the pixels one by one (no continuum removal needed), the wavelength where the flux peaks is 4929.0 angstrom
